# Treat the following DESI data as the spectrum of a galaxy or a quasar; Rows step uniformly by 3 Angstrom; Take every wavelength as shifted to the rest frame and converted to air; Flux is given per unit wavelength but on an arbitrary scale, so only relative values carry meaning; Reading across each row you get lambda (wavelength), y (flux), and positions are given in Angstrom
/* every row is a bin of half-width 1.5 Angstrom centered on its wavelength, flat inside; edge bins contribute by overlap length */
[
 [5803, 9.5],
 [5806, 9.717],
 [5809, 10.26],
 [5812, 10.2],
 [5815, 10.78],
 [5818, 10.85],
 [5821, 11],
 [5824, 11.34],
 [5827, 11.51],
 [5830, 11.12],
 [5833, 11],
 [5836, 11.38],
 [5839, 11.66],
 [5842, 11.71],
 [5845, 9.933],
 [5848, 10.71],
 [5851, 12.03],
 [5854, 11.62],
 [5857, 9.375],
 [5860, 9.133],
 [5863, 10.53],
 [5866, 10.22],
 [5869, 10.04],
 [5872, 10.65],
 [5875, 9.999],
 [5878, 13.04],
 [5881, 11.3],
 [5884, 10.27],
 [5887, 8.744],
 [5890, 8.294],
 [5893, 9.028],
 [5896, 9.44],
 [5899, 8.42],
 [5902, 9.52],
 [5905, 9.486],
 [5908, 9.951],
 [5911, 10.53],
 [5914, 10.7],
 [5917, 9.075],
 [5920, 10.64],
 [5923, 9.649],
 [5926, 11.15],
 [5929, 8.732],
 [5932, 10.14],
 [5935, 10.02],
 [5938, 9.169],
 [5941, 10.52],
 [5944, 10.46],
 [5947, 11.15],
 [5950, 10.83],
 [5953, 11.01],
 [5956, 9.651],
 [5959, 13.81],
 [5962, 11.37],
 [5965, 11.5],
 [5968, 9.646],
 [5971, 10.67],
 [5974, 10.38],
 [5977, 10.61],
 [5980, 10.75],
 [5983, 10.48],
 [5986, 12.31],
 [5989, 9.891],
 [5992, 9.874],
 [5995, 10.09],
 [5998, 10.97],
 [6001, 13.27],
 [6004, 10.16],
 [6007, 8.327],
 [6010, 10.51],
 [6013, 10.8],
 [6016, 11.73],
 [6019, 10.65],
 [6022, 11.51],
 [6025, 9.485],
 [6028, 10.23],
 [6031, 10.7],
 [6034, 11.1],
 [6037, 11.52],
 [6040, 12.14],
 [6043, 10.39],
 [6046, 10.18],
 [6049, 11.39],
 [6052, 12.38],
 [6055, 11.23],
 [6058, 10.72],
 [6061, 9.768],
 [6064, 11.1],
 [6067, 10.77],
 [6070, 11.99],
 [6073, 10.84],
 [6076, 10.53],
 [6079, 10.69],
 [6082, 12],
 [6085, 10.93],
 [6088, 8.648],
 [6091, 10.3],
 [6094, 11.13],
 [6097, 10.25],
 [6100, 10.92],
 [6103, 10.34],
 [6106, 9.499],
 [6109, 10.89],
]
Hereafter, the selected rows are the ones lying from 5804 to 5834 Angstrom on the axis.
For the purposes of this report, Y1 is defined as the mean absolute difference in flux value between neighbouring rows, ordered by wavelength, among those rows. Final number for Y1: 0.27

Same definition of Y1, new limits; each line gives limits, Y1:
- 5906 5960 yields 1.14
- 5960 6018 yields 1.11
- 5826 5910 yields 0.84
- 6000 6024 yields 1.47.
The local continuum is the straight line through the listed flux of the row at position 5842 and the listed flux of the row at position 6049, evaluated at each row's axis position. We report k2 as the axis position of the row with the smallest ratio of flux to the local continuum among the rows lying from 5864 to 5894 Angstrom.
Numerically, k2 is 5890 Angstrom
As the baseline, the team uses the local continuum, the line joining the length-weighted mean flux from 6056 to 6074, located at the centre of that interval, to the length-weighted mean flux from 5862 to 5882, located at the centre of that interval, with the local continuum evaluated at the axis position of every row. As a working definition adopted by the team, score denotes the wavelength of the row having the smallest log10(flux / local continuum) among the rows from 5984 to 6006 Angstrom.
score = 5992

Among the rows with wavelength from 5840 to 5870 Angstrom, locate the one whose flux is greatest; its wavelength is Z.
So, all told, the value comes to 5851 Angstrom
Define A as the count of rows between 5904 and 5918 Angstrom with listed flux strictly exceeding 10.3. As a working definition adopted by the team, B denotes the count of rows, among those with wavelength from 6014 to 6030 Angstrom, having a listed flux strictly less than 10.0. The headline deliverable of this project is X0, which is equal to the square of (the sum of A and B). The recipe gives 9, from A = 2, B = 1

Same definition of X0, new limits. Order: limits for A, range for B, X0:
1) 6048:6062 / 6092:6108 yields 25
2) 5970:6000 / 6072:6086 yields 49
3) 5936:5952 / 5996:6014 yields 25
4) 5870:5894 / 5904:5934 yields 64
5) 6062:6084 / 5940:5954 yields 49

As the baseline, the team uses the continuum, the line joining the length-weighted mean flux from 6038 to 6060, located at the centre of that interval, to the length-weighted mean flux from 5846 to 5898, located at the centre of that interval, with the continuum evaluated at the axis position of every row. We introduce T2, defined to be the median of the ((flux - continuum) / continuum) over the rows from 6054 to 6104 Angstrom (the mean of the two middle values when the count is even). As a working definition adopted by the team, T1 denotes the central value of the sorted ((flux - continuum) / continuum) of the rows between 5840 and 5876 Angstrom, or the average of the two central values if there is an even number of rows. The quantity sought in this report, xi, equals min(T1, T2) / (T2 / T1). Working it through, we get 0.017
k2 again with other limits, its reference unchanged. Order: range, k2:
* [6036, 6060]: 6046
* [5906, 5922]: 5917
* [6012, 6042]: 6025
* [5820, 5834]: 5821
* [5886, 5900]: 5890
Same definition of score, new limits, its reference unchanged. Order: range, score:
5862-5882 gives 5875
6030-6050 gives 6046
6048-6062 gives 6061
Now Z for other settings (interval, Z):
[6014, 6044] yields 6040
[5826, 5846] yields 5842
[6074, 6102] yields 6082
